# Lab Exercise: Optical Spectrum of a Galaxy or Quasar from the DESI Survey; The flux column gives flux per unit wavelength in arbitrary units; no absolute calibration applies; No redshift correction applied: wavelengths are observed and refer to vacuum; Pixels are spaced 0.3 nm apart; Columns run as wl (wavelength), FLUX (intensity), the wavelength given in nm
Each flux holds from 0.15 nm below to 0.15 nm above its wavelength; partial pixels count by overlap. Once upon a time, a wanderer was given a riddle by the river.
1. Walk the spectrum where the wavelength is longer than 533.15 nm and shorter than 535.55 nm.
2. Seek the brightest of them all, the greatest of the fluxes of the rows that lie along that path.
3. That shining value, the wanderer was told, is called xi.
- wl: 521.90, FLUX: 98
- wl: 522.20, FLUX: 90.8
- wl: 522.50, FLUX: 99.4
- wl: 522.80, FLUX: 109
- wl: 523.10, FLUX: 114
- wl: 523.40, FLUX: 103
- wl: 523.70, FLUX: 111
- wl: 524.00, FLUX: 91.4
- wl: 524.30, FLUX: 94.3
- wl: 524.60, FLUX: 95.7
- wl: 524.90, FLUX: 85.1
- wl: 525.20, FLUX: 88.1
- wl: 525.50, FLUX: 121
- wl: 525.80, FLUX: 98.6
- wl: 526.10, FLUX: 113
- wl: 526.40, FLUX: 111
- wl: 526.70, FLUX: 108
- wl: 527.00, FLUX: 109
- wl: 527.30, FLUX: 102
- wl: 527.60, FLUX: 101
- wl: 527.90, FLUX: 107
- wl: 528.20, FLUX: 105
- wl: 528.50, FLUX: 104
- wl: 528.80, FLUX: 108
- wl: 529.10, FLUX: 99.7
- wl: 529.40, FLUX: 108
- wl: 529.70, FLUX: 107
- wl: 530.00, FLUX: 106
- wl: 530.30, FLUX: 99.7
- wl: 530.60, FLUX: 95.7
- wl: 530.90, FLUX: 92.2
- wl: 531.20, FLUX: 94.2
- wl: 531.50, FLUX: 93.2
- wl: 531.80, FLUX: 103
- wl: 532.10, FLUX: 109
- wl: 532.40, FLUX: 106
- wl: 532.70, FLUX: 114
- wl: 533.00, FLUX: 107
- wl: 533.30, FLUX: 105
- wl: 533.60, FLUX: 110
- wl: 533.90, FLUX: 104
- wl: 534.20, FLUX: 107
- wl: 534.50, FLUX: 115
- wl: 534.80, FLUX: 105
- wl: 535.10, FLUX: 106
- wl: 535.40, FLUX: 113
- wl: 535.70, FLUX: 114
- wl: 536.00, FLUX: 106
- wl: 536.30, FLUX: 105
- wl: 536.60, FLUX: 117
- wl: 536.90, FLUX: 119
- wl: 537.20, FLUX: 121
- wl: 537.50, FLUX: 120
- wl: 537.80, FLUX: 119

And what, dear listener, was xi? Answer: 115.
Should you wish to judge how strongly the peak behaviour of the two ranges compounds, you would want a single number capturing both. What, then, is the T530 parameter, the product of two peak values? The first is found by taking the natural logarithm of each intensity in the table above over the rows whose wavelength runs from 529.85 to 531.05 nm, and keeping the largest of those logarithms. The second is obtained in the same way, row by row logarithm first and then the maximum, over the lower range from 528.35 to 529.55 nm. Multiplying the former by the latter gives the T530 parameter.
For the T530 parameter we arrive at 21.8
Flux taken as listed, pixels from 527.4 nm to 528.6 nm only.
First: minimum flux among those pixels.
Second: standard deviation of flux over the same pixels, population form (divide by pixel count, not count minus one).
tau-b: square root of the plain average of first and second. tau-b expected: 7.18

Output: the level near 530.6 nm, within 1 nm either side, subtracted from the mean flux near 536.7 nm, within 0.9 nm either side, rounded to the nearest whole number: 16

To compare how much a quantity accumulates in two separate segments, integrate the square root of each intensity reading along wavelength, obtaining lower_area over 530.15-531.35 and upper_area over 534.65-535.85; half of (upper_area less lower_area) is 0.4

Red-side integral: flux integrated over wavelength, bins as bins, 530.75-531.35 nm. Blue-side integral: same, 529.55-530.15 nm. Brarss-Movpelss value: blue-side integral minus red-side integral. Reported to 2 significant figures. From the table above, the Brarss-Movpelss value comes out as 8.0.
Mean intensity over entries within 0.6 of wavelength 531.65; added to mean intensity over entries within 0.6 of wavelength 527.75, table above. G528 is 204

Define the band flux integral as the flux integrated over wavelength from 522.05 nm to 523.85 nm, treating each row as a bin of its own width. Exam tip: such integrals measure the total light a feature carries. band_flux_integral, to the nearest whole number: 188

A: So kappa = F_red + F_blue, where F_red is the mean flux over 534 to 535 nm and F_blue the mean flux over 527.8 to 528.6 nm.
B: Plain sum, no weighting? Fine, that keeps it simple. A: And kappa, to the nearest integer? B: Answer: 214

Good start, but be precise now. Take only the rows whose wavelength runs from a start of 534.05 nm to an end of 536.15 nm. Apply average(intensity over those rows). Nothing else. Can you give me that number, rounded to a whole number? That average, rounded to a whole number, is 109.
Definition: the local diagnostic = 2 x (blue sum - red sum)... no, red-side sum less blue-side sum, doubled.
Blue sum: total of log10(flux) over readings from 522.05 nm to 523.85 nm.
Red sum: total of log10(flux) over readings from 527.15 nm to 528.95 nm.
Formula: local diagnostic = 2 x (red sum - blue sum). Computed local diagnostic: 0.01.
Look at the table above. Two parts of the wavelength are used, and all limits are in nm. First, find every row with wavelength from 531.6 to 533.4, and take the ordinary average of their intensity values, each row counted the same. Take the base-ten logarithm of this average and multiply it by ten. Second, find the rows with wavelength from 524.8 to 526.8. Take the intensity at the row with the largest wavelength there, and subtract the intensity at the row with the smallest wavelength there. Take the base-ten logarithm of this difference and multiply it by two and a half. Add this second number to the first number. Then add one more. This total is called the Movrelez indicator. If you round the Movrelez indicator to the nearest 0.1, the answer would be 24.7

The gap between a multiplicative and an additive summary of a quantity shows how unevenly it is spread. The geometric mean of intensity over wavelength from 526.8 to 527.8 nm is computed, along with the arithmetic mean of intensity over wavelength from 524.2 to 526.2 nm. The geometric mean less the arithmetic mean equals 5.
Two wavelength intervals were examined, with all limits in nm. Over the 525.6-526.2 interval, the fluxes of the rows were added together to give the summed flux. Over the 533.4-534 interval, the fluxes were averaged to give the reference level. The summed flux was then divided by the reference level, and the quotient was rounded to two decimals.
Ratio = 1.98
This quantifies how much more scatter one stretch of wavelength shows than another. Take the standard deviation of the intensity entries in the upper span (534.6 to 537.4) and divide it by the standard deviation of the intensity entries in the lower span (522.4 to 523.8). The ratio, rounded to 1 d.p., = 1.1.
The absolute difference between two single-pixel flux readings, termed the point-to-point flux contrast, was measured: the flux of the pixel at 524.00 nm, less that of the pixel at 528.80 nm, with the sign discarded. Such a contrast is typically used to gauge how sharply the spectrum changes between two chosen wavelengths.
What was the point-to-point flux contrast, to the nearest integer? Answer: 17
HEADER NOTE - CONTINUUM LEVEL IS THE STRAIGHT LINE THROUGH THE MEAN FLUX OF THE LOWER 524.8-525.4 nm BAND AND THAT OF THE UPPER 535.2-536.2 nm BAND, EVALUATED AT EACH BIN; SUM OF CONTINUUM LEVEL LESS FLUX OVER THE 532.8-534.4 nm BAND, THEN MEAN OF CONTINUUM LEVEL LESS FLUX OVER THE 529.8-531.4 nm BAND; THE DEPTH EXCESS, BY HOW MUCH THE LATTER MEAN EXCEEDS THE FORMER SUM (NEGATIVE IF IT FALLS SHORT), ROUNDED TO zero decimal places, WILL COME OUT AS 4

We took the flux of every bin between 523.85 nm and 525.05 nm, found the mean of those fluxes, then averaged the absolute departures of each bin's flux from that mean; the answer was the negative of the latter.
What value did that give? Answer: -3.4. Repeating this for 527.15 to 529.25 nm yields -2.5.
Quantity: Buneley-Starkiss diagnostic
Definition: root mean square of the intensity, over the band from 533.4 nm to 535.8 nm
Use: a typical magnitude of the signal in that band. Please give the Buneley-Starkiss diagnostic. 109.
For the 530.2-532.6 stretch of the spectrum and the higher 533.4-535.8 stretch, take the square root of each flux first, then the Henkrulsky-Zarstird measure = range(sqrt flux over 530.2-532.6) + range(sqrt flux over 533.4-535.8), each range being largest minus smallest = 1.4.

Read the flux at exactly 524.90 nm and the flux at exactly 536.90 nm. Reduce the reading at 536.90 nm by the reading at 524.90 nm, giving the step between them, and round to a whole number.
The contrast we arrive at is 34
